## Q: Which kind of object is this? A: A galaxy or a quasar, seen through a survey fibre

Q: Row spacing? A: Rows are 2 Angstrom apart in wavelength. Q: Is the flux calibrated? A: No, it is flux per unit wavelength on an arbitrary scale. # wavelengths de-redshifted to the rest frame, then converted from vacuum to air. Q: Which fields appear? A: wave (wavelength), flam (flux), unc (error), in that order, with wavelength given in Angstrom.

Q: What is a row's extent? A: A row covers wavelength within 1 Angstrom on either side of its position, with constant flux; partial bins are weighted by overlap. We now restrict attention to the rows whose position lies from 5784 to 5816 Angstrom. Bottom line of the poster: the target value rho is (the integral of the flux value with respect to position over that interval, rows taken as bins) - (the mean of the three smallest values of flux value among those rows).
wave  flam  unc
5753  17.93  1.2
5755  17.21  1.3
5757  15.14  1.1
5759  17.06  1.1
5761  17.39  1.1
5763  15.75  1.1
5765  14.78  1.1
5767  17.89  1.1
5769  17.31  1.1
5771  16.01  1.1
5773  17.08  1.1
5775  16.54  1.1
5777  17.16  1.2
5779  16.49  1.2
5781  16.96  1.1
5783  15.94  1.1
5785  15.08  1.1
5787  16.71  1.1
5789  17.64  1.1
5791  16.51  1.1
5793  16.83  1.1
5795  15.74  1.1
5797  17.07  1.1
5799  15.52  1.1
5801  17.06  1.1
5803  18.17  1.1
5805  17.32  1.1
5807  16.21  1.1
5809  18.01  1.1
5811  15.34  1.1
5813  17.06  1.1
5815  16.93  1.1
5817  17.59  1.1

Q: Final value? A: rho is 519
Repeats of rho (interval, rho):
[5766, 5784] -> 287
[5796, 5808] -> 186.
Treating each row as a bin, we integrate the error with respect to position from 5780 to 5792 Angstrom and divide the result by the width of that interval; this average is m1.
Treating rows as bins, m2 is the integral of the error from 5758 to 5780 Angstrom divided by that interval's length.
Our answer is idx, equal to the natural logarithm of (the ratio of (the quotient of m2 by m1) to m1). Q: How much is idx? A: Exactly -0.079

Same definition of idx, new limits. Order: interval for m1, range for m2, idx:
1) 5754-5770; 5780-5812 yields -0.140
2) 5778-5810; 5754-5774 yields -0.089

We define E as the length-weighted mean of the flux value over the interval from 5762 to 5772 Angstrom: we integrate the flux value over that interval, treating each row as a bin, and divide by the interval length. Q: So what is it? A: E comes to 16.3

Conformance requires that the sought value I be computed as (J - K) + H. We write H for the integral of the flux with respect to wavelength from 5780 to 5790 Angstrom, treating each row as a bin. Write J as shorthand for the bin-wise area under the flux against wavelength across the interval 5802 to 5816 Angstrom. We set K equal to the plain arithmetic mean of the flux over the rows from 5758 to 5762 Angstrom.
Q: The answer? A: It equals 386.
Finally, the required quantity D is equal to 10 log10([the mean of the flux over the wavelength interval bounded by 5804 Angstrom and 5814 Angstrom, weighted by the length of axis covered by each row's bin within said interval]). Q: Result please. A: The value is 12.2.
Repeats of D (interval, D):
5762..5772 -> 12.1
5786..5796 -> 12.2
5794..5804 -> 12.2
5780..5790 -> 12.2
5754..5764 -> 12.2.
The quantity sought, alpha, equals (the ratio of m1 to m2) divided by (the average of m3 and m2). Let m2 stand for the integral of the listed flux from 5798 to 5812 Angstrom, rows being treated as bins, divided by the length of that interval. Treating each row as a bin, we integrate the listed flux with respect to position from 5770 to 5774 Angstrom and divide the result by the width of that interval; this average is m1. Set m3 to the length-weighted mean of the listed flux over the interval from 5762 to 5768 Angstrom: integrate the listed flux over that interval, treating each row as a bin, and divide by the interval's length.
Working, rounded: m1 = 16.5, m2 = 16.8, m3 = 16.1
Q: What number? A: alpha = 0.0598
